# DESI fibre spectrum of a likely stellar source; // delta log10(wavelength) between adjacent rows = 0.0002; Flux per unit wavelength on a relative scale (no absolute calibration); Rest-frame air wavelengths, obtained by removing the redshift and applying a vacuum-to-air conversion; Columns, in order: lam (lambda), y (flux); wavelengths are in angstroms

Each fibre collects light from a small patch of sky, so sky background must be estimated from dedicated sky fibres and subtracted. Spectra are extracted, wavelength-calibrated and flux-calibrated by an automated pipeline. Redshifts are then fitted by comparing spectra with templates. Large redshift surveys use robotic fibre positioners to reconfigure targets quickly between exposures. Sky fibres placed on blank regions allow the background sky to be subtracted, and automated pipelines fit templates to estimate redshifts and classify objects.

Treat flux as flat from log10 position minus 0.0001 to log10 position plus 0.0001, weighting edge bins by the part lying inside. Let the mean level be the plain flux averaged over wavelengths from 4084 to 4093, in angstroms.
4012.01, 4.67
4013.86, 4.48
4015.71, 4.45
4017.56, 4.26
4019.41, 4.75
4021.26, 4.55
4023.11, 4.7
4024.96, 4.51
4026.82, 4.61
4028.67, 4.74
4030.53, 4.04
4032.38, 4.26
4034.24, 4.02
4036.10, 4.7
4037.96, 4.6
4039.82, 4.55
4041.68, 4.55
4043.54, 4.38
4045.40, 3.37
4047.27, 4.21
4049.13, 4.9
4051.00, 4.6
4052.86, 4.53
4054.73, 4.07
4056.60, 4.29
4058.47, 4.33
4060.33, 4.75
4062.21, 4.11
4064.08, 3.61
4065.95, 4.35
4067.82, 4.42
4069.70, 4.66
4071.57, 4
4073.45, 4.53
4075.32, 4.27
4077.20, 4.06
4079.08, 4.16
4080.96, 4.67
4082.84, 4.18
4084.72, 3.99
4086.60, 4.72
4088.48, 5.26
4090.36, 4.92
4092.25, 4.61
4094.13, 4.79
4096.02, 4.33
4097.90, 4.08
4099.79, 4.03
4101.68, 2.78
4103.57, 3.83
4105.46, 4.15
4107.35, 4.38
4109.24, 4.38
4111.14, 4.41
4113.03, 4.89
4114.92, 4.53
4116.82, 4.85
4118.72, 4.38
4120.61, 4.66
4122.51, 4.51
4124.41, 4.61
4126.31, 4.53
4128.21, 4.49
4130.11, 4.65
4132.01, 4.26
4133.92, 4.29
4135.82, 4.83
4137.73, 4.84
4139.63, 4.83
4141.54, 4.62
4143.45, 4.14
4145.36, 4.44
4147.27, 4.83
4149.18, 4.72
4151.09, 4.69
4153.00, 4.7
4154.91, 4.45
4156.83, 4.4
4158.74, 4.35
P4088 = 4.7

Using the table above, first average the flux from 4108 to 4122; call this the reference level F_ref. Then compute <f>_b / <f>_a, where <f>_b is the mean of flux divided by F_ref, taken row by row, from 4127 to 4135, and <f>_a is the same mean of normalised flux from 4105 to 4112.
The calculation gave 1.02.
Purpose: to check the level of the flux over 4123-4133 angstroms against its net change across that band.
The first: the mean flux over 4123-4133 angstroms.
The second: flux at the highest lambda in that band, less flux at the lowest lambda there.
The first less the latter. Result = 4.86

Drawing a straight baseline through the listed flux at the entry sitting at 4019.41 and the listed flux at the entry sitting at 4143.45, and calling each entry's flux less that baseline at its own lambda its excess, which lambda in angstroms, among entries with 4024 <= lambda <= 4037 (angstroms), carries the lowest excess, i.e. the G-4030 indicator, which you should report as 4034.24 angstroms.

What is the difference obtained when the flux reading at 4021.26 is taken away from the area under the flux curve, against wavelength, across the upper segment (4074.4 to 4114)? 167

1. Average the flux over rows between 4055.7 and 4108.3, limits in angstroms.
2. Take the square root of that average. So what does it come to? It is 2.07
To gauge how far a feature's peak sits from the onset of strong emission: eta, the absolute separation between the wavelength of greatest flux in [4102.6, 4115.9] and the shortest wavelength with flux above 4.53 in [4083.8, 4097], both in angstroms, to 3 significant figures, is 26.4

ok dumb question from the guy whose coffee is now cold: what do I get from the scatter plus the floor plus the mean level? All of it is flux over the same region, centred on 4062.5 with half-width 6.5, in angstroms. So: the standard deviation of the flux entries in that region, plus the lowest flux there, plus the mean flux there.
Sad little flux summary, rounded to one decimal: 8.2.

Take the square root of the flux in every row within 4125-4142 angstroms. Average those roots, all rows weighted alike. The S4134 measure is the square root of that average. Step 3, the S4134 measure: 1.46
